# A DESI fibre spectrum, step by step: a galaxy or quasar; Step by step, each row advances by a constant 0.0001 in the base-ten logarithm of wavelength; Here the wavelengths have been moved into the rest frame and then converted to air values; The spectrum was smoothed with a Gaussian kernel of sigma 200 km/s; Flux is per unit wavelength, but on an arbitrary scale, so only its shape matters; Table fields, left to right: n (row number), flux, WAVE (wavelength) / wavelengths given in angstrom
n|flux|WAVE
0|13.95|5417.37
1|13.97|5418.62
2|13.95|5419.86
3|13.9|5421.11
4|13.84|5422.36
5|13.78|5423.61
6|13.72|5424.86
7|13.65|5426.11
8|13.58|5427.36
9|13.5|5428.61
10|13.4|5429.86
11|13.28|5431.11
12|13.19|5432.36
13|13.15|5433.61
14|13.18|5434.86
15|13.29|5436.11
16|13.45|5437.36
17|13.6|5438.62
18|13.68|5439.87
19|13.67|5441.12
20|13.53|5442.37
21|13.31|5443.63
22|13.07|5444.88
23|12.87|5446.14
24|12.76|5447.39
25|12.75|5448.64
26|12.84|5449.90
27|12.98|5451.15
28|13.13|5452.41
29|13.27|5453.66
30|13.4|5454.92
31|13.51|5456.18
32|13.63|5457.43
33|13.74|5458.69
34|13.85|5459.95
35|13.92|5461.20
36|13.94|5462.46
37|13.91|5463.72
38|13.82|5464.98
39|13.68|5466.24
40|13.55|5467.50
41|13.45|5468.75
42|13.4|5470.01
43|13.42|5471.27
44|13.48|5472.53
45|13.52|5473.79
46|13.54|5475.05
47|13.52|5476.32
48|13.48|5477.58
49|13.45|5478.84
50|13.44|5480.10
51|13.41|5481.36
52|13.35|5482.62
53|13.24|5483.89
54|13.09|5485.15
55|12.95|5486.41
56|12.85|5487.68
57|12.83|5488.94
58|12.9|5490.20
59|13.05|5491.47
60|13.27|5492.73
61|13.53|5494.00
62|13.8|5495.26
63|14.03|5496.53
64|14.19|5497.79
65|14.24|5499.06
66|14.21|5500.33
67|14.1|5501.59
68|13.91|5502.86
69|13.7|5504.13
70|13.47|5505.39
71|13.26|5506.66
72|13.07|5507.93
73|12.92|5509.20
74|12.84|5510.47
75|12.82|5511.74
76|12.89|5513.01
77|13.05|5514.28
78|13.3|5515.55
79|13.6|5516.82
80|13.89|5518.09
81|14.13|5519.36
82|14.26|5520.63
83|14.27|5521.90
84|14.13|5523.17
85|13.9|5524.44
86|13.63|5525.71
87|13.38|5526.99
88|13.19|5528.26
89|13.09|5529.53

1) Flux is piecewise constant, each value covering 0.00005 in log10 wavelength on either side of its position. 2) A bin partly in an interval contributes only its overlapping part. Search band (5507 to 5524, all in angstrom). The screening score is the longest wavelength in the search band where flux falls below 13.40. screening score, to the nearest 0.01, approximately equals 5515.55 angstrom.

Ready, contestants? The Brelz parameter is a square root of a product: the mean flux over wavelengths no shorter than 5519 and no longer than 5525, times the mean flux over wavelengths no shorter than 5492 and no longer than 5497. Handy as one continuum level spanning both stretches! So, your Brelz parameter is 13.9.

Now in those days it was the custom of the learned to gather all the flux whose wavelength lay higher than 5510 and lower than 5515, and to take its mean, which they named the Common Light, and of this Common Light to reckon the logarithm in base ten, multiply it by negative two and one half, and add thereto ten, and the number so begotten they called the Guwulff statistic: 7.22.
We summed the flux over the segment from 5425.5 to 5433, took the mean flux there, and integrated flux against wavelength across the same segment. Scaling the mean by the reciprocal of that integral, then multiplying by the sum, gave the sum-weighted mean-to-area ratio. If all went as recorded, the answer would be 10.7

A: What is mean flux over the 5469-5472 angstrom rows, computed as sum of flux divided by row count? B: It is 13.4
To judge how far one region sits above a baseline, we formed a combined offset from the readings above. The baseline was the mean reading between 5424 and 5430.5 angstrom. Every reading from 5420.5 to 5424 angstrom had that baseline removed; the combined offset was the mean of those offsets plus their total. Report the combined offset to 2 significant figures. 1.1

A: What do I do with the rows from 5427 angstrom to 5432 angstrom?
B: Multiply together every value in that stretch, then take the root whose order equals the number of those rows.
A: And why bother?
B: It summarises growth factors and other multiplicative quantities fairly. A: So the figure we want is 13.4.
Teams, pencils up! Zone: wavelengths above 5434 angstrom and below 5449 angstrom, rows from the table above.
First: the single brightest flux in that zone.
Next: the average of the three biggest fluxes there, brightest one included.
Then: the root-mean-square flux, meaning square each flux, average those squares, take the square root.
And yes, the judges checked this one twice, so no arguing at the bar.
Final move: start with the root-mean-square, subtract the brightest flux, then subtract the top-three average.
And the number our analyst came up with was -14.1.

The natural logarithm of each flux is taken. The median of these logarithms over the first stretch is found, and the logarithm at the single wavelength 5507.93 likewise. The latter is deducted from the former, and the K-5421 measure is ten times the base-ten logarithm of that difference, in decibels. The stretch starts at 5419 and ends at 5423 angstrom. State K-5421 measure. -12.1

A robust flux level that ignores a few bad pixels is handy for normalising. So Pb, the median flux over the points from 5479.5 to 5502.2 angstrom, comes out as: 13.38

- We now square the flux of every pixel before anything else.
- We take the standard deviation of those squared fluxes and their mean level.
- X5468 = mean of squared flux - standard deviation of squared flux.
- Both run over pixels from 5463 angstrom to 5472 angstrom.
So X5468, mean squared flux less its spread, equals 180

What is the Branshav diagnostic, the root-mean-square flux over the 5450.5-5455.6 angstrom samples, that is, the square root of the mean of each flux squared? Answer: 13.2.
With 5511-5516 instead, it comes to 13.0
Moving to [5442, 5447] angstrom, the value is 13.2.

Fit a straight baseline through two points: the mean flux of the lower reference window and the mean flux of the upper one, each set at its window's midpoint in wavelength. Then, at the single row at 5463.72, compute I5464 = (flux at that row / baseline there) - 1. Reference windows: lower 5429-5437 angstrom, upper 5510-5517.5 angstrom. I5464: 0.05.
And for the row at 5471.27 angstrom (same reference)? 0.02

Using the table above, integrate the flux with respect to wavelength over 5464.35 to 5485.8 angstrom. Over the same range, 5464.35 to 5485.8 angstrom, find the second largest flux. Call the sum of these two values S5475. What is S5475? 302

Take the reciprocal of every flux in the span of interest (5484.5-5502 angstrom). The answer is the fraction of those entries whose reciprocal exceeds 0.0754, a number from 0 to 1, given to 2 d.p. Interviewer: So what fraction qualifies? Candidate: 0.43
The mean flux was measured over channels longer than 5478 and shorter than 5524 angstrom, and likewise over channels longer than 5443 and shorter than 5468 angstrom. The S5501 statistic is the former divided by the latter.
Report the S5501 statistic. 1.007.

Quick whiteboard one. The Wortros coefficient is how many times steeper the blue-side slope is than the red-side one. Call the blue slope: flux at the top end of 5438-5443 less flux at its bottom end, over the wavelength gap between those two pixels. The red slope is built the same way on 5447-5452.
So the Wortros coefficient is -0.3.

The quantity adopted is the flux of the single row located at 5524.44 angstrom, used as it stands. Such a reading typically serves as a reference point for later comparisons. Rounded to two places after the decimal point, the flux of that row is 13.90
